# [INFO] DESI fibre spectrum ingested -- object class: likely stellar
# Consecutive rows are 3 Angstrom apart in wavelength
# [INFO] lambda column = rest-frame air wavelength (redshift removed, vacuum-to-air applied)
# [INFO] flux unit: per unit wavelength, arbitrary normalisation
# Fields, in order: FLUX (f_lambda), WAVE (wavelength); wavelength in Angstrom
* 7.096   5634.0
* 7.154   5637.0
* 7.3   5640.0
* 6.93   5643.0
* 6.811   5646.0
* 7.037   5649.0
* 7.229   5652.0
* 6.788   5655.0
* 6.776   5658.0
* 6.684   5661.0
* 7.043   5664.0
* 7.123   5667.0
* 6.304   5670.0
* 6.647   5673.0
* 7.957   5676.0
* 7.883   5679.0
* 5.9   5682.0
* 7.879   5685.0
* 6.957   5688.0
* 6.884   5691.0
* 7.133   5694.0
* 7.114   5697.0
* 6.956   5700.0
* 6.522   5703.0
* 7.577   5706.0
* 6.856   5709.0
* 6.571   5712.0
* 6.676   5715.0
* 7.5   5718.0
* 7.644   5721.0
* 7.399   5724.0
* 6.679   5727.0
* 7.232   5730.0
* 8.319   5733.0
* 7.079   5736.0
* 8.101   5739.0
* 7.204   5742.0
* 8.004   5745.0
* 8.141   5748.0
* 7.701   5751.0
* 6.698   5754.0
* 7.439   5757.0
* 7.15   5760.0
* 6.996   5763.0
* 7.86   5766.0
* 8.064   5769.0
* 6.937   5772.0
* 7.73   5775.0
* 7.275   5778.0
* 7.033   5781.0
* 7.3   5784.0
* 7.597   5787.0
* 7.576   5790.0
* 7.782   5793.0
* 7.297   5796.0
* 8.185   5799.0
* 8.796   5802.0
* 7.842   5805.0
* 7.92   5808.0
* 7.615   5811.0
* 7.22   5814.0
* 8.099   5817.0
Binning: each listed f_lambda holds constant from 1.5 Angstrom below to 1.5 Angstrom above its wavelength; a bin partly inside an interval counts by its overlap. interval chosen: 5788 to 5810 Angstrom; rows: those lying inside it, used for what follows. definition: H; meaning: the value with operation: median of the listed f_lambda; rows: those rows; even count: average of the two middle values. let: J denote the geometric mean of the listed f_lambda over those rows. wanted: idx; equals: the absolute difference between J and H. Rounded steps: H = 7.8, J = 7.9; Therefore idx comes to 0.06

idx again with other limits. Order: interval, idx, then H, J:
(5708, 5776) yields 0.03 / 7.4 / 7.4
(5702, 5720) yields 0.17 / 6.8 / 6.9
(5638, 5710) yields 0.04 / 7.0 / 7.0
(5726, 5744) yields 0.20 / 7.2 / 7.4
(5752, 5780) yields 0.06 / 7.3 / 7.3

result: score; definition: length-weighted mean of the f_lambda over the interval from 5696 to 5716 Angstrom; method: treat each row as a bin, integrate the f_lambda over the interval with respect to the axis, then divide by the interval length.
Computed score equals 6.9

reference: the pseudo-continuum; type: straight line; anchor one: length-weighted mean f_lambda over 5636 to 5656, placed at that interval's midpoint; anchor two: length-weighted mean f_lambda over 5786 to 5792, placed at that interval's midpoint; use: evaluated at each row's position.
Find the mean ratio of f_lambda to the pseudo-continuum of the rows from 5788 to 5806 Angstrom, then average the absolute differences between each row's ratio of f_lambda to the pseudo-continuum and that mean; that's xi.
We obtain 0.049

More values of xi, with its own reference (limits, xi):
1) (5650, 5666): 0.026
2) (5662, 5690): 0.079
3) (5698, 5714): 0.042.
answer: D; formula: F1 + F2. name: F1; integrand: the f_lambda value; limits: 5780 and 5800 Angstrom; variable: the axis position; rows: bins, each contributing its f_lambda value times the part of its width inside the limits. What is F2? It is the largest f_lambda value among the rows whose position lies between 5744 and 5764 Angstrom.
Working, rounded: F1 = 151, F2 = 8.141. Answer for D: 159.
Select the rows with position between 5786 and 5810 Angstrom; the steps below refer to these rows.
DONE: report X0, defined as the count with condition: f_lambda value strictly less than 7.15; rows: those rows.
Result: 0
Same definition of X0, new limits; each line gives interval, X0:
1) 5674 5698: 5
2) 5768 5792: 2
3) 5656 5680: 6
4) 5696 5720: 6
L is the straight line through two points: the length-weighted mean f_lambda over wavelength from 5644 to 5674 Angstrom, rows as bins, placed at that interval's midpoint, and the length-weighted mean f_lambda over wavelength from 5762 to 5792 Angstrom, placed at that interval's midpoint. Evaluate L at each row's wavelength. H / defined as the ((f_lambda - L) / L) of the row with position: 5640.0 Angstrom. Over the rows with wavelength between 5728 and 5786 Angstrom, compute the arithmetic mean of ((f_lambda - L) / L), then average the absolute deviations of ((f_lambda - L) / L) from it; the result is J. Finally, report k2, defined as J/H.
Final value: 0.74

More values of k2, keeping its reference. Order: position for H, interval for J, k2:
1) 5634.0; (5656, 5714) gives 1.05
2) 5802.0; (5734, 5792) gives 0.32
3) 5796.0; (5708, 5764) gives -1.83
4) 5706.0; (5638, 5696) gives 0.77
